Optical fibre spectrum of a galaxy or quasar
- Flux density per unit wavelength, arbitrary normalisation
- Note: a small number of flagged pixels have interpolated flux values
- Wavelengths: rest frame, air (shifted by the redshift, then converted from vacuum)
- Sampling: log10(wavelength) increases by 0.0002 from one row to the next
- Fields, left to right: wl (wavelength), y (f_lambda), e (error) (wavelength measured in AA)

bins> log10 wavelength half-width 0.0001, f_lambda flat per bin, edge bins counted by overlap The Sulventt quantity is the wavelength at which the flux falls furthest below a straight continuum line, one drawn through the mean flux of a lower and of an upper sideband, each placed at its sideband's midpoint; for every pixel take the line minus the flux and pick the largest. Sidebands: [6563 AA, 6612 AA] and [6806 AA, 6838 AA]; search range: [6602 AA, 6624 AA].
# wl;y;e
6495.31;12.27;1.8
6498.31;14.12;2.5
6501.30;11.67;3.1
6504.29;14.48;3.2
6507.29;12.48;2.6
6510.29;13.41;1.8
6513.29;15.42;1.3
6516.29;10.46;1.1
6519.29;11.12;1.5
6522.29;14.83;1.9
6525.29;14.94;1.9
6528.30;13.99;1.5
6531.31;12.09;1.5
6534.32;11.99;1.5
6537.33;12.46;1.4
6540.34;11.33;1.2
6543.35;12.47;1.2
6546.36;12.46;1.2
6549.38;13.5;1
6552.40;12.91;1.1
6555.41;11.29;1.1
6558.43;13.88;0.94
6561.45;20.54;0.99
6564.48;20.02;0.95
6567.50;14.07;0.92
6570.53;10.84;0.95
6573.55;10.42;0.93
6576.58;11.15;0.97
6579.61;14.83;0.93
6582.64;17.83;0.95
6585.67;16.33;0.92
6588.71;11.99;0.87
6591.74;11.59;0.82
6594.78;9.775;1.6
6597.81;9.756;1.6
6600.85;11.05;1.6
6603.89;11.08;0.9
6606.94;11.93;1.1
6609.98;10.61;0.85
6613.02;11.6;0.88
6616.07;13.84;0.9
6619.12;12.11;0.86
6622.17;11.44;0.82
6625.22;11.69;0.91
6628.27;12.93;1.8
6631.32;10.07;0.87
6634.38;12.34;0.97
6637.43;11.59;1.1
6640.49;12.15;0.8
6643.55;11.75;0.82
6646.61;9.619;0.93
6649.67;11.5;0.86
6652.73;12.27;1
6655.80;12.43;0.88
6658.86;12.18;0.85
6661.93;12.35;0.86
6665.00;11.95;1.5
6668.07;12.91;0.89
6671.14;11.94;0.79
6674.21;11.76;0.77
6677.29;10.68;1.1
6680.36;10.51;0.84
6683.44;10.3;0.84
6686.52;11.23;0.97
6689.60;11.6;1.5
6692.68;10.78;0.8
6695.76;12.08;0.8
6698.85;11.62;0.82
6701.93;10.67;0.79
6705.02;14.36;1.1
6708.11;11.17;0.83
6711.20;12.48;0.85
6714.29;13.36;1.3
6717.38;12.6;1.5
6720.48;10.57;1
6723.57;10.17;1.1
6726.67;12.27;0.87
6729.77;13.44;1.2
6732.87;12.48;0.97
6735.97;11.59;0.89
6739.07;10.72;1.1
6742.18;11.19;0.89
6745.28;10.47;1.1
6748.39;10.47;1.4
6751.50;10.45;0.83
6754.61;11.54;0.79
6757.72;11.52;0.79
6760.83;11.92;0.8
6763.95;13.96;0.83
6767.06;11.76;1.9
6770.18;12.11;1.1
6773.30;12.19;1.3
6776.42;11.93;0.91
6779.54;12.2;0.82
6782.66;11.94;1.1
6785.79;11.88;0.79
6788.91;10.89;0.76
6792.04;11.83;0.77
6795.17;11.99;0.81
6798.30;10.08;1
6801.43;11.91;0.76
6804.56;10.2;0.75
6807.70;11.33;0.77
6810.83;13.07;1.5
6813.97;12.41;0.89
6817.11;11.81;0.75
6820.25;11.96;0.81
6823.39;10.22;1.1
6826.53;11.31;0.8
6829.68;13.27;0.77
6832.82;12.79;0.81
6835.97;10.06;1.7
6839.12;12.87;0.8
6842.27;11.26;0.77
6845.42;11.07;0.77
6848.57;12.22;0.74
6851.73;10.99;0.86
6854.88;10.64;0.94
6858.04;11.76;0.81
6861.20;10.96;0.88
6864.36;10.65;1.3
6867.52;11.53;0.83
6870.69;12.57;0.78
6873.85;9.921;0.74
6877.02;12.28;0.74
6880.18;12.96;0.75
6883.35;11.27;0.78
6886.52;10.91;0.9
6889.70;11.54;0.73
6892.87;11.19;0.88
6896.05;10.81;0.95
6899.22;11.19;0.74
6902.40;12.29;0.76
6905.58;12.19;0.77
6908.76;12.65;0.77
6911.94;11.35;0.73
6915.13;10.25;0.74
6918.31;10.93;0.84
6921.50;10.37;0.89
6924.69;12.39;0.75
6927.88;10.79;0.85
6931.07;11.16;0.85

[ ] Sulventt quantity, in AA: 6609.98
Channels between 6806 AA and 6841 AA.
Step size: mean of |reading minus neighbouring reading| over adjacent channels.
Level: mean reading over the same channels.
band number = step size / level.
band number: 0.117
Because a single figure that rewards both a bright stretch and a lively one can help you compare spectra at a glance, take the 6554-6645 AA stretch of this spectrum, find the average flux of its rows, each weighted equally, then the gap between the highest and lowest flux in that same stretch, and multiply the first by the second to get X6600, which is 137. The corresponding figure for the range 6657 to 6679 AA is 27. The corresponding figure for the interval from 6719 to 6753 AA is 37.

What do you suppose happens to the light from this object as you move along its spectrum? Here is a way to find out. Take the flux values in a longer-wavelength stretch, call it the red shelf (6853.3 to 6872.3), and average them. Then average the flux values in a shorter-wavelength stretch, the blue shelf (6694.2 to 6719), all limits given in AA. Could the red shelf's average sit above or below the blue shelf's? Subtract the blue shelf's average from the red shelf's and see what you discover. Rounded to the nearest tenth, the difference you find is -0.9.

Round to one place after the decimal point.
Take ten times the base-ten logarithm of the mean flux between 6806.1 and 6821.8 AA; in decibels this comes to 10.8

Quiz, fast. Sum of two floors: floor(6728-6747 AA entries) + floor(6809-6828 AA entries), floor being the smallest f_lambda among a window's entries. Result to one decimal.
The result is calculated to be 20.7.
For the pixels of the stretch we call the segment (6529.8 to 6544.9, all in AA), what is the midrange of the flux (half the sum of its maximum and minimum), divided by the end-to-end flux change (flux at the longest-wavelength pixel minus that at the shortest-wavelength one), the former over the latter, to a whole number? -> 31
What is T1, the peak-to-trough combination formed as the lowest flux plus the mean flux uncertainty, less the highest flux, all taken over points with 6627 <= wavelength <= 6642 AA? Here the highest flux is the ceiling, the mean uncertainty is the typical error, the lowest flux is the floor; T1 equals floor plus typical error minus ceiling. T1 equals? -1.8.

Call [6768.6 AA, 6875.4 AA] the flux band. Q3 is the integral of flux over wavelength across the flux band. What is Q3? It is 1237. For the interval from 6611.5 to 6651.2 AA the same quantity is 466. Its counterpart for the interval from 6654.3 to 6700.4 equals 536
